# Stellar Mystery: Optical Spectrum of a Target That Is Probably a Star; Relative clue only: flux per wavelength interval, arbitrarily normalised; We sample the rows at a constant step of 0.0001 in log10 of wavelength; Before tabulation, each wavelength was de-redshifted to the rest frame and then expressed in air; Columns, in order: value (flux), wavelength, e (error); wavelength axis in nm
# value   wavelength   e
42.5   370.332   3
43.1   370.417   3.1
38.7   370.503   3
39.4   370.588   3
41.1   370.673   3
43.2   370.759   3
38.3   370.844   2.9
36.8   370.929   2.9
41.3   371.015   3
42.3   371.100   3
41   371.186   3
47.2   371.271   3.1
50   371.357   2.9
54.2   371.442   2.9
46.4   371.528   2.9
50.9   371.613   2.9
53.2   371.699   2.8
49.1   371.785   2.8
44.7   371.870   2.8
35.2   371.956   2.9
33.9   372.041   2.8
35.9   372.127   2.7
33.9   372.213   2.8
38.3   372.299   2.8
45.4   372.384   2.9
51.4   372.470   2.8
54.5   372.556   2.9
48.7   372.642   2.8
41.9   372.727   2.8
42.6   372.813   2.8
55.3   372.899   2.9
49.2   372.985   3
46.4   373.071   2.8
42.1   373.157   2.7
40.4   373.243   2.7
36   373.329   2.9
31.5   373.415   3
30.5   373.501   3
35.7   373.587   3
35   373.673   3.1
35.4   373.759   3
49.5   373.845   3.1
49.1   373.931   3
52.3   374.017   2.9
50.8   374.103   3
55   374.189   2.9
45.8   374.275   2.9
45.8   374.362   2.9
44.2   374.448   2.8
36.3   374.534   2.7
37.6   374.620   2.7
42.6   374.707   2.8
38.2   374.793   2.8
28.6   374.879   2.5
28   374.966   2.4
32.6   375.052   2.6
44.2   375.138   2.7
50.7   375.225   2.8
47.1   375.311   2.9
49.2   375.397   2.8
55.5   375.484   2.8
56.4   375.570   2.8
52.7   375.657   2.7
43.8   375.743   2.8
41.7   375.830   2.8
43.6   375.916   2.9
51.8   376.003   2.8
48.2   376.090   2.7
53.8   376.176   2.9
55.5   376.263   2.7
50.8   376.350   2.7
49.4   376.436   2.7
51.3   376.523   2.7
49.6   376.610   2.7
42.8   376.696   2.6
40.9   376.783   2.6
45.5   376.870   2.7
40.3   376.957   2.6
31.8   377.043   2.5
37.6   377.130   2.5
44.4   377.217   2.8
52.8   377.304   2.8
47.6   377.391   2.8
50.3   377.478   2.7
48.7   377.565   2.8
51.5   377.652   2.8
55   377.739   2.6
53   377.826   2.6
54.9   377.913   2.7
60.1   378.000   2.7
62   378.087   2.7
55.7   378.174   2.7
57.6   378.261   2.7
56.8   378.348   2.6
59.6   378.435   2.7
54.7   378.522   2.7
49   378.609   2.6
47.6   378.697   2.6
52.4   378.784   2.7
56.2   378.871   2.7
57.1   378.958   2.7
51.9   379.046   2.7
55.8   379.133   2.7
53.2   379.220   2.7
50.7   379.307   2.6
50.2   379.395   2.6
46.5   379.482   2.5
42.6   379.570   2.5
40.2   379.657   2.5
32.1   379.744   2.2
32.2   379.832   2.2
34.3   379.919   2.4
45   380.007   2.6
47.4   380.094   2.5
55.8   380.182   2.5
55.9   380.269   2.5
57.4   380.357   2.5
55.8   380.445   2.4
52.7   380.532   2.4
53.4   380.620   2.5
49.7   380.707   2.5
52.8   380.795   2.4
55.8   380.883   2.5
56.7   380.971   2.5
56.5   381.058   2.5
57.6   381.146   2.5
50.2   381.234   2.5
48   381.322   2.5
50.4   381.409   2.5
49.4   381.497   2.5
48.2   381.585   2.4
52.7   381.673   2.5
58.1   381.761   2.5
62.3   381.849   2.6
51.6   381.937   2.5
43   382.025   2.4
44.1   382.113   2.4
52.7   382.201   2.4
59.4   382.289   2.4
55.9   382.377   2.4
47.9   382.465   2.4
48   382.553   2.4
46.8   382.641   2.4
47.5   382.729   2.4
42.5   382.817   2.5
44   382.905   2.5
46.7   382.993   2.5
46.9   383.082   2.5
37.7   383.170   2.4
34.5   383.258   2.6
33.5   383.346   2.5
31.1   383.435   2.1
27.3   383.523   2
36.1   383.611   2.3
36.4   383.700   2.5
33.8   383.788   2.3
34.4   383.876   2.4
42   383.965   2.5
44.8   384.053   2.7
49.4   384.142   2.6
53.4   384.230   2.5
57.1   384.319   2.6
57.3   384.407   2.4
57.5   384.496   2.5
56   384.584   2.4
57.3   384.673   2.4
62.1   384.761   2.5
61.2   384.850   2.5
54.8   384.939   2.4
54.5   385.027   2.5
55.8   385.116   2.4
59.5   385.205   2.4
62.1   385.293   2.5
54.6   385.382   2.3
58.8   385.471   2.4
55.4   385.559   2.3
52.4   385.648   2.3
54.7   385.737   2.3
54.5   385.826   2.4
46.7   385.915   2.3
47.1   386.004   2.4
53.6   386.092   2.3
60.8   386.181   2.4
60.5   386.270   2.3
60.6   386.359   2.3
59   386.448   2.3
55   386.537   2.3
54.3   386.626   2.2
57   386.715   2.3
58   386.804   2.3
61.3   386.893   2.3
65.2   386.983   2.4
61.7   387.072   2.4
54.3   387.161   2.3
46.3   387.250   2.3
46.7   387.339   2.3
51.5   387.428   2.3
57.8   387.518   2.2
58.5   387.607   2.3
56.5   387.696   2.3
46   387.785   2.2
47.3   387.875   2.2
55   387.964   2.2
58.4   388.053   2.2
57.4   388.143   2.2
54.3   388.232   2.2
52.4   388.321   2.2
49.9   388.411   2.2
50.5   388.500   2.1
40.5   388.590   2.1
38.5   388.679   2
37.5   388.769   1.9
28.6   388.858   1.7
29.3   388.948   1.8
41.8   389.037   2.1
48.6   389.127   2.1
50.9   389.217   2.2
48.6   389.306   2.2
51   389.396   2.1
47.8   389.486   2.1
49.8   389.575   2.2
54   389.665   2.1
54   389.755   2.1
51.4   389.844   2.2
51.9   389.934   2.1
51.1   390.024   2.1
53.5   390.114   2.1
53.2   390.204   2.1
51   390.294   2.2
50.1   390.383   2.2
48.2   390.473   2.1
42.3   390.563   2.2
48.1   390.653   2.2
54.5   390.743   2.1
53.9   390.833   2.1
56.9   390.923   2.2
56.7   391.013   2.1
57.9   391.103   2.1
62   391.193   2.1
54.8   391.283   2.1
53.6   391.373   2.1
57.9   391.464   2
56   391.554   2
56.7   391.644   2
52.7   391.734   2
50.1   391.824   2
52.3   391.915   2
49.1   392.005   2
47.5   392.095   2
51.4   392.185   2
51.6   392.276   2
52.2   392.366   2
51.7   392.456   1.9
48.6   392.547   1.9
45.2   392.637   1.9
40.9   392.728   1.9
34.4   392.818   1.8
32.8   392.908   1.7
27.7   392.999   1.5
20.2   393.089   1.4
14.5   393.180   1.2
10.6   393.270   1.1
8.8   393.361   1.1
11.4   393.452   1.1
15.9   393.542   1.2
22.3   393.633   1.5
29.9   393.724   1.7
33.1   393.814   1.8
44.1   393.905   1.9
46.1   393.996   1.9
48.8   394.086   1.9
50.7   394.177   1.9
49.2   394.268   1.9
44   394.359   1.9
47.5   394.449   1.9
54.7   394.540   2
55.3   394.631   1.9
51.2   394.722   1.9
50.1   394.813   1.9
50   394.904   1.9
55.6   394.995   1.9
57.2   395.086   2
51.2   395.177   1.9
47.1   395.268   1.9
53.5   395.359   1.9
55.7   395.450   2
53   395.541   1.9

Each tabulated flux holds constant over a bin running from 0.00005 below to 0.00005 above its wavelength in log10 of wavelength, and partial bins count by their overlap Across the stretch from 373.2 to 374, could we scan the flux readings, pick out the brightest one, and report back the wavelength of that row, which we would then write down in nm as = 373.845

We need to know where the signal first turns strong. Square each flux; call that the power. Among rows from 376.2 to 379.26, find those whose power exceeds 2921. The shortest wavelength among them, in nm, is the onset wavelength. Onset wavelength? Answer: 376.263 nm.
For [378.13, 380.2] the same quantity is 378.174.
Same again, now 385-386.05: 385.027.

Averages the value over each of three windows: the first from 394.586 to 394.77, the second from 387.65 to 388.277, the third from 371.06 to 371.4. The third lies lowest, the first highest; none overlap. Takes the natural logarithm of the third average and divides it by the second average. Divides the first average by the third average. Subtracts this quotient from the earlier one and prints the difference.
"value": -1.1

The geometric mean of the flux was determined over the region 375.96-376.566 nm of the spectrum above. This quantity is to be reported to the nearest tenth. 51.5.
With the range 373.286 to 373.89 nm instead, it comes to 35.8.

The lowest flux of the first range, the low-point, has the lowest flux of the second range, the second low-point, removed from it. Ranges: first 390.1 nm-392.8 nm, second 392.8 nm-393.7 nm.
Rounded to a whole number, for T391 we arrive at 32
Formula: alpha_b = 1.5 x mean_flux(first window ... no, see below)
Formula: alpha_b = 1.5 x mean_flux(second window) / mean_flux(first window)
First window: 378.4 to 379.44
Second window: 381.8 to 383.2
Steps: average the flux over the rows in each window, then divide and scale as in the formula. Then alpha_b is 1.37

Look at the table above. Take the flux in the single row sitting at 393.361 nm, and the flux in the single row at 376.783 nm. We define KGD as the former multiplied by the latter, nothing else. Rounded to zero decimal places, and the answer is 360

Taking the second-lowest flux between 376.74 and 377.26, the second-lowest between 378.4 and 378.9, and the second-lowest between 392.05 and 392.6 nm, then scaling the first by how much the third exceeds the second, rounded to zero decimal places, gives -15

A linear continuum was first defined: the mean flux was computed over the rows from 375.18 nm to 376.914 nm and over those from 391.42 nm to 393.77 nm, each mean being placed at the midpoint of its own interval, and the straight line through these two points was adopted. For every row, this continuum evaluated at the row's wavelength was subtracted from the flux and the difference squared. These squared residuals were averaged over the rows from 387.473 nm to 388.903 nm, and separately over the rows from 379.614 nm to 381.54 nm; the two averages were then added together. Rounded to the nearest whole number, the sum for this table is 218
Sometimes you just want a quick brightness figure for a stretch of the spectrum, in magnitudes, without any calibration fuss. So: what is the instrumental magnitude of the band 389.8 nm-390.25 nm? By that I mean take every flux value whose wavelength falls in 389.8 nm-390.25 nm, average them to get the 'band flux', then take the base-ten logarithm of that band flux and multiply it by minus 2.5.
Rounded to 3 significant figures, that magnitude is -4.29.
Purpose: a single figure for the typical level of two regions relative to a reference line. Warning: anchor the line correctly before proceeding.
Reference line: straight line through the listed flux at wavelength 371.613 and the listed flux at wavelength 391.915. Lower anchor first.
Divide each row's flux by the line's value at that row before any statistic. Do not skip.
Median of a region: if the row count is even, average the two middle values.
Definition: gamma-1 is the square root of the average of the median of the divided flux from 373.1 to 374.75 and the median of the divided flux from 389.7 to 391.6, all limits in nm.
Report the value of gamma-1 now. 0.96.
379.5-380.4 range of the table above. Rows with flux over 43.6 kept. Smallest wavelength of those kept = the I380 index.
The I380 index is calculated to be 380.007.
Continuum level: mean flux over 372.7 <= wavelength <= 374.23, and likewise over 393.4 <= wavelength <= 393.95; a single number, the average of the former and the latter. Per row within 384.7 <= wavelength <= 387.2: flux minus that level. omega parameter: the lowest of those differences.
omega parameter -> 12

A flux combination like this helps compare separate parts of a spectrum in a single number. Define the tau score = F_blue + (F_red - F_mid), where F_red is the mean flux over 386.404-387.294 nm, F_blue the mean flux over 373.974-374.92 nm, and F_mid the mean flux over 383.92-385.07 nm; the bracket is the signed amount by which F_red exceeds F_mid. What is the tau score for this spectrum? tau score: 46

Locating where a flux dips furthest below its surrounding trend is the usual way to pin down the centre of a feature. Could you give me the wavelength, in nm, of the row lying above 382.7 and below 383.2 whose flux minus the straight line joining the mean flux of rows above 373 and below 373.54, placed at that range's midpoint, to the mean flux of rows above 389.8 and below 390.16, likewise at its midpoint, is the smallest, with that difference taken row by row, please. 383.170 nm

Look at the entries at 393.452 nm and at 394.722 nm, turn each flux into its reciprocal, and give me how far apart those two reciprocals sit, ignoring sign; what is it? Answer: 0.068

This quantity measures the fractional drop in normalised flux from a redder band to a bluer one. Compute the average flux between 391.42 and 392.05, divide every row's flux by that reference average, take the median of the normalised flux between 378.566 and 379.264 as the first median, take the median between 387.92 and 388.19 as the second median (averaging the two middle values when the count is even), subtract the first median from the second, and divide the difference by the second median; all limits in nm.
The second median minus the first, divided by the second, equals 0.080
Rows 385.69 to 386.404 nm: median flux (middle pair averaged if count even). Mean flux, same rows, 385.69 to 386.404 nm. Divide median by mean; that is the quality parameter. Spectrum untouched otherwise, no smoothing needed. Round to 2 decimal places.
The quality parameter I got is 1.00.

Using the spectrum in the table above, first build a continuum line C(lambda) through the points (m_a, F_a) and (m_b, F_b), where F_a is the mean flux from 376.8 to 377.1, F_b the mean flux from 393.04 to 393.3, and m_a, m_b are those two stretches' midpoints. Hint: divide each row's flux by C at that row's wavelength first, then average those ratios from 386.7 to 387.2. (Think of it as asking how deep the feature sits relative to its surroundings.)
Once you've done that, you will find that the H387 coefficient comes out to 2.4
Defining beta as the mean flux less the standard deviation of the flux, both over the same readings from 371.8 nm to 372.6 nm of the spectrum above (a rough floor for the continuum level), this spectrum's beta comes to 34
